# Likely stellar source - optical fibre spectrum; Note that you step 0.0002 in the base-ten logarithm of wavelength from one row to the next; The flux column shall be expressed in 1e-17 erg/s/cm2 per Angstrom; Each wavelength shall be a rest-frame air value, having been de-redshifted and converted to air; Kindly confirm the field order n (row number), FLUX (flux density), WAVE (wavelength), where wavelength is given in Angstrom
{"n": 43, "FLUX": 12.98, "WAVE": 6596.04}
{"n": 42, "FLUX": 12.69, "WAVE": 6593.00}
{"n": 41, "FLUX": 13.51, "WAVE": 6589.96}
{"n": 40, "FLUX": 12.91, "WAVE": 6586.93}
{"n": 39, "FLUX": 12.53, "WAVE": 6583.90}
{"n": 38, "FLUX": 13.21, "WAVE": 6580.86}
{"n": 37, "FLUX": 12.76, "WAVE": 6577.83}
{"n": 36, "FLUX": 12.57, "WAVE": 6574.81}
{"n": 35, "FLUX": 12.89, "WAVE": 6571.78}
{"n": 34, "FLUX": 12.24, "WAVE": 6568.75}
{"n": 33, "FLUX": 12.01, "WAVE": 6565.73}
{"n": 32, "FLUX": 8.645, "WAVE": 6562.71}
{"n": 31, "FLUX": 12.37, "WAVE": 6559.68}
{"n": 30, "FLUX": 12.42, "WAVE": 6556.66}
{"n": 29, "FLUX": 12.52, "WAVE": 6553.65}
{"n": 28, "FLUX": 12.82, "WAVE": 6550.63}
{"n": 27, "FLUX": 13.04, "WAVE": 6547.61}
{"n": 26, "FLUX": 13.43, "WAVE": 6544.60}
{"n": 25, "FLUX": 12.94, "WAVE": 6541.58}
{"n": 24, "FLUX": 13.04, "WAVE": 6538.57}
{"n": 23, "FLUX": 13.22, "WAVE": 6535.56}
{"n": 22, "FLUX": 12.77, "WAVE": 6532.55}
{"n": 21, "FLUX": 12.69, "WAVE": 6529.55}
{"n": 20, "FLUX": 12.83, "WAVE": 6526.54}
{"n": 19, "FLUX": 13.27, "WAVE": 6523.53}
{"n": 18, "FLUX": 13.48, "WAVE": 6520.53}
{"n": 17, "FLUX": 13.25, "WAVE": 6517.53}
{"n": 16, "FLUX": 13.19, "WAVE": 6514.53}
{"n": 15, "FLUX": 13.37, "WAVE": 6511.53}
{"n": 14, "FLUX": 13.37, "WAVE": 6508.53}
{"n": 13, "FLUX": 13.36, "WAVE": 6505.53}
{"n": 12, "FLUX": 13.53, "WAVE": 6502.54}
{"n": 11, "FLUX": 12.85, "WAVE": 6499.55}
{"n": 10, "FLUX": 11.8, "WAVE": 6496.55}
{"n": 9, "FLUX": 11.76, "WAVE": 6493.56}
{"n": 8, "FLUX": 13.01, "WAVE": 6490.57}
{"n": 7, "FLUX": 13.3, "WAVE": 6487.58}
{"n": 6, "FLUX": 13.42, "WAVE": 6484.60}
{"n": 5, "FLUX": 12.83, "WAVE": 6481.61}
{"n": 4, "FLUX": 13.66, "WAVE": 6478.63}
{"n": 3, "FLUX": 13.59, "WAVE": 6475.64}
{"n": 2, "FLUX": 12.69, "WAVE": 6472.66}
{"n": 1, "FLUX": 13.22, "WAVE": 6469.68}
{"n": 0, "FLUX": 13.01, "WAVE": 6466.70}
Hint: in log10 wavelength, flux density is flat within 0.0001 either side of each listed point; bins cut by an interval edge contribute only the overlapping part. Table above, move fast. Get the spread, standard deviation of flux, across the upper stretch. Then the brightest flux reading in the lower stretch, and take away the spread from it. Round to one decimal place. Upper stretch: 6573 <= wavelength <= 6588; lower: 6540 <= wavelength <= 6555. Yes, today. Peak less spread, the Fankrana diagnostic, 13.2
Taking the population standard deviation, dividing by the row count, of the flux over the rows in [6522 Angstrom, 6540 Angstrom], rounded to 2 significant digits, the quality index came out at 0.22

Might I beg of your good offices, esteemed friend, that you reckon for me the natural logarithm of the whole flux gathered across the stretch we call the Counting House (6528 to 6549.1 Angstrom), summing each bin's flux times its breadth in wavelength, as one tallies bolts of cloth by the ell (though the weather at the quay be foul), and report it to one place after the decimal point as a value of 5.6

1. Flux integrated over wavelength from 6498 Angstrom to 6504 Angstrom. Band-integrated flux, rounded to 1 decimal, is 79.0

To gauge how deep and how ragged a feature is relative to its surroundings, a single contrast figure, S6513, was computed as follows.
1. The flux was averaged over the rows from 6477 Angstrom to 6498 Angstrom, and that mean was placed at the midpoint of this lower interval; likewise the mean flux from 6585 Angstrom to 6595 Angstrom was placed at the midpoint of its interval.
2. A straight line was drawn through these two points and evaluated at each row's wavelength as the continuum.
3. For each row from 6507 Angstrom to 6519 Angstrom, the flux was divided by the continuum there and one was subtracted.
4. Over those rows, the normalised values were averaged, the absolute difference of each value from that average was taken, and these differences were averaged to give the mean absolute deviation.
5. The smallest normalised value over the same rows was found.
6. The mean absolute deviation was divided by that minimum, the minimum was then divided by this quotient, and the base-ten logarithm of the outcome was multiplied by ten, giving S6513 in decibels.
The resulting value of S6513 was -10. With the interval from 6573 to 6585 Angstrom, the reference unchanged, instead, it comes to -11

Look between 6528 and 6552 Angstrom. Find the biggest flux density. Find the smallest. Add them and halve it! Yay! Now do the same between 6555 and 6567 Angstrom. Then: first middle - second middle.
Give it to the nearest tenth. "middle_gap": 2.5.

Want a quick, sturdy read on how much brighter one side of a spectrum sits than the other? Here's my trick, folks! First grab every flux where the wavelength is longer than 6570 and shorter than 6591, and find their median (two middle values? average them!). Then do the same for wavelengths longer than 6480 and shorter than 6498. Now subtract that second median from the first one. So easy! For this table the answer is 0.0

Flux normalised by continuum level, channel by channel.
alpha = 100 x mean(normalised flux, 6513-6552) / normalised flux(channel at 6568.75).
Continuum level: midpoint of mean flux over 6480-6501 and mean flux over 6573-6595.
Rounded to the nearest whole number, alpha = 107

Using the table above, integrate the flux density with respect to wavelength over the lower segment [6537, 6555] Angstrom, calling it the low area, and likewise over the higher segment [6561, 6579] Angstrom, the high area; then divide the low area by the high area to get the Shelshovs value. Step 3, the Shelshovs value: 1.09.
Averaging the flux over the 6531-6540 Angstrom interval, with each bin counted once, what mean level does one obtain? 13.0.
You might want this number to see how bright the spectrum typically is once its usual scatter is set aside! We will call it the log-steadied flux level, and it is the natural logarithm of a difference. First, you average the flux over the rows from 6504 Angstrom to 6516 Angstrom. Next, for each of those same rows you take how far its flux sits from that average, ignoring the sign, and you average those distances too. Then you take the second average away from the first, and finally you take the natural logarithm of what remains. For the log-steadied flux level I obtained 2.58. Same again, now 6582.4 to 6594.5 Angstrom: 2.53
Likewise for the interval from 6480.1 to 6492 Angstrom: 2.56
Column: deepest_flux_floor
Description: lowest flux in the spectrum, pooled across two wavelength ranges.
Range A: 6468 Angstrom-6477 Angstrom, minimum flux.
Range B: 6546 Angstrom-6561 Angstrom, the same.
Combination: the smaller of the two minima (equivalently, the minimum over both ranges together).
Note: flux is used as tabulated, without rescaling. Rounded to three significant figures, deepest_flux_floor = 12.4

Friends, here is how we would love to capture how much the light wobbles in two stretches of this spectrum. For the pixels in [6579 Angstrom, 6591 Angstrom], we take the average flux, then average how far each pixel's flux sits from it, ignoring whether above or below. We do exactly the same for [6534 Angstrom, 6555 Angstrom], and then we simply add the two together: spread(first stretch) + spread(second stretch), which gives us 0.53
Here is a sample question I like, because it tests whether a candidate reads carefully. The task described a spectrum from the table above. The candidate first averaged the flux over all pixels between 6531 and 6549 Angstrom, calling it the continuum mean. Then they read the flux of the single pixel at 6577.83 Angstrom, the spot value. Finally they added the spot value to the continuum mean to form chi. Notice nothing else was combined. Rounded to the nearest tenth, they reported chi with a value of 25.8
